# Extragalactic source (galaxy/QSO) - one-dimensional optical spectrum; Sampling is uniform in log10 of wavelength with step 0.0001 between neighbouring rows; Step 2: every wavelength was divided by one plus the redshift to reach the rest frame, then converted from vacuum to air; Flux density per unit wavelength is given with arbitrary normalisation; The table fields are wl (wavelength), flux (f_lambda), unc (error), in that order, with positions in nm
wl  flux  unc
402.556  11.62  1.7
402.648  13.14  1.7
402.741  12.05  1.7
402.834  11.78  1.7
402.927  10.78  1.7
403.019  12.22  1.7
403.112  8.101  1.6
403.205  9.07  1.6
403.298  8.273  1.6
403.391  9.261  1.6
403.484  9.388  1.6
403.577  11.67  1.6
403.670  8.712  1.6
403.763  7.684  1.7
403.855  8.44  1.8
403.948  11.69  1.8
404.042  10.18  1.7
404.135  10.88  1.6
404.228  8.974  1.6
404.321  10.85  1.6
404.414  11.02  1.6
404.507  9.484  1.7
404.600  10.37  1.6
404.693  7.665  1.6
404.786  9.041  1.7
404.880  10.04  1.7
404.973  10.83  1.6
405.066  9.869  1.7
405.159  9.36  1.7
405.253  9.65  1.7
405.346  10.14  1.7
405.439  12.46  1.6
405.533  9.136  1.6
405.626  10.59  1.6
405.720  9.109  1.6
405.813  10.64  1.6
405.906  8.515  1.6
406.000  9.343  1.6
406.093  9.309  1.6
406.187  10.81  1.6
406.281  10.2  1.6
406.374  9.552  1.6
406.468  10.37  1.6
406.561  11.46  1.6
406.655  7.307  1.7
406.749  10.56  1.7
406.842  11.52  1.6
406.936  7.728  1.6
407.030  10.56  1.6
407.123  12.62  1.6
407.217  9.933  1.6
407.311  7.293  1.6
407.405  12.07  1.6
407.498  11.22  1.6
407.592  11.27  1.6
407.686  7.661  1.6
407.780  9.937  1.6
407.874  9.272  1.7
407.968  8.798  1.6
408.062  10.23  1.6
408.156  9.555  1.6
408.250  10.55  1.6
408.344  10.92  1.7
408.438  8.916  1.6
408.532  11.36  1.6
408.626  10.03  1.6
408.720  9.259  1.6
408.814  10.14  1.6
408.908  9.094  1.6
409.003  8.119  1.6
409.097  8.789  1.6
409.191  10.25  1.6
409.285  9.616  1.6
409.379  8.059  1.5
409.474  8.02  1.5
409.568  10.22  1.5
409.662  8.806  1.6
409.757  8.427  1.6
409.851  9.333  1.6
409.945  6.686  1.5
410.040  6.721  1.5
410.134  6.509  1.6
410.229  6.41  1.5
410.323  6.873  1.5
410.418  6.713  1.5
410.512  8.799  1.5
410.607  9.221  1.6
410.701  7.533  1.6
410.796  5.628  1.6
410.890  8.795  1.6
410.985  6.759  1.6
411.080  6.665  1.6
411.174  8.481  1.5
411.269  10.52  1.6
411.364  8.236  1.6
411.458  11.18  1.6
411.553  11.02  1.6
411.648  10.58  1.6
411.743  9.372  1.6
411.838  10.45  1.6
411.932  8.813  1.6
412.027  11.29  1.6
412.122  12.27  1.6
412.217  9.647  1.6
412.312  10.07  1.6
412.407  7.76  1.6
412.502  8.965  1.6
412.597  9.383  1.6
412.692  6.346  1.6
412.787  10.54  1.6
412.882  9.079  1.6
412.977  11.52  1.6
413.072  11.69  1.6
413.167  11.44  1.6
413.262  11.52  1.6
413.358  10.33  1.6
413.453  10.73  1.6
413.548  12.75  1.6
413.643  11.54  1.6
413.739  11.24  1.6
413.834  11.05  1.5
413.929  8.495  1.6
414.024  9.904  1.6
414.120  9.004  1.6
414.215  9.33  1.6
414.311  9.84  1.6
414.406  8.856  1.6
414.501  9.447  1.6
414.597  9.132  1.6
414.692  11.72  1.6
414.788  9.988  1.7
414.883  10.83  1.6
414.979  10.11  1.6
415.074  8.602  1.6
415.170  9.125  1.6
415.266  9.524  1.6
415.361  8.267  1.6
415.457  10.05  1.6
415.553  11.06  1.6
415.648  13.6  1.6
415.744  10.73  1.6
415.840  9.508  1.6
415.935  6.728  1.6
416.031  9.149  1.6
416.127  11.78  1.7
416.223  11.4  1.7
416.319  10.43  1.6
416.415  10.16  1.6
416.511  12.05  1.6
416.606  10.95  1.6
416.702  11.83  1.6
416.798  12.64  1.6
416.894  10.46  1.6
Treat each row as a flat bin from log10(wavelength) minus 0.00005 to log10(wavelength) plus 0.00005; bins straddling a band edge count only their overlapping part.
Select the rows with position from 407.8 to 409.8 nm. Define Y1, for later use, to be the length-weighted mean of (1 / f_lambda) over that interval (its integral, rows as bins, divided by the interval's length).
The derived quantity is 0.107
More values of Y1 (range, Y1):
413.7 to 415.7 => 0.102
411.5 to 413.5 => 0.101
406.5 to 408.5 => 0.103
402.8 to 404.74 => 0.104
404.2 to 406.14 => 0.103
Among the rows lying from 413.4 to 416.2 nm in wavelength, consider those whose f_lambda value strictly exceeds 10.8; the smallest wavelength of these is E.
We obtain 413.548 nm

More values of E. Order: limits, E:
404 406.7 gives 404.135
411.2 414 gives 411.458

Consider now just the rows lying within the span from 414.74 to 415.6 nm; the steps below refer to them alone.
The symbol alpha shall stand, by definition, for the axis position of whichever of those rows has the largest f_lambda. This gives 415.553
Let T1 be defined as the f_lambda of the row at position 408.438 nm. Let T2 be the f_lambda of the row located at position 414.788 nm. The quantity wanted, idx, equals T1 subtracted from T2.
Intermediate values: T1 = 8.916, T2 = 9.988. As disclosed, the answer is 1.1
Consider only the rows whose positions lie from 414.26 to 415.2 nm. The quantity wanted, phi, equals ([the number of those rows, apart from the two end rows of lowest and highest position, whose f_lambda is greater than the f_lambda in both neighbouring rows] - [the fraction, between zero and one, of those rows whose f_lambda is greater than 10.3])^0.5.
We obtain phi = 1.67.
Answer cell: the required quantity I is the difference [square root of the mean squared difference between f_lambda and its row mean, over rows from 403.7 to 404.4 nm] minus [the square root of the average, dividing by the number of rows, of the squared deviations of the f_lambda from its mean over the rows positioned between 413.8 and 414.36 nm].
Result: 0.6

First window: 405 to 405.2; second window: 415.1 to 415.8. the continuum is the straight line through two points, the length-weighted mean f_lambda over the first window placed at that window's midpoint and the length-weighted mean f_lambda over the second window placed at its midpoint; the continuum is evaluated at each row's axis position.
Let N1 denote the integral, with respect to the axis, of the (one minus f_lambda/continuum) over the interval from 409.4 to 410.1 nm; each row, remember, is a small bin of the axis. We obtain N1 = 0.12 nm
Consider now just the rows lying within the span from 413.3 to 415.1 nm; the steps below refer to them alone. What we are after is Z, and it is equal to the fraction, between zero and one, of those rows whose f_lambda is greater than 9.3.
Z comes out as 0.74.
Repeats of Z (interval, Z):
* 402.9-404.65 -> 0.58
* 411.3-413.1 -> 0.68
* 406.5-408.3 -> 0.68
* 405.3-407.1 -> 0.74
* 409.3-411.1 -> 0.11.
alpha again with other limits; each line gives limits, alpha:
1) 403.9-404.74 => 403.948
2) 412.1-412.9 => 412.122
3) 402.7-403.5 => 403.019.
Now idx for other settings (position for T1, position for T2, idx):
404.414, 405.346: -0.9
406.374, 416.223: 1.8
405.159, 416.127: 2.4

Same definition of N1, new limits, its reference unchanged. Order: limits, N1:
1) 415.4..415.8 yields -0.04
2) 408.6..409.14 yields 0.04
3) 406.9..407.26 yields -0.02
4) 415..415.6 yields 0.05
